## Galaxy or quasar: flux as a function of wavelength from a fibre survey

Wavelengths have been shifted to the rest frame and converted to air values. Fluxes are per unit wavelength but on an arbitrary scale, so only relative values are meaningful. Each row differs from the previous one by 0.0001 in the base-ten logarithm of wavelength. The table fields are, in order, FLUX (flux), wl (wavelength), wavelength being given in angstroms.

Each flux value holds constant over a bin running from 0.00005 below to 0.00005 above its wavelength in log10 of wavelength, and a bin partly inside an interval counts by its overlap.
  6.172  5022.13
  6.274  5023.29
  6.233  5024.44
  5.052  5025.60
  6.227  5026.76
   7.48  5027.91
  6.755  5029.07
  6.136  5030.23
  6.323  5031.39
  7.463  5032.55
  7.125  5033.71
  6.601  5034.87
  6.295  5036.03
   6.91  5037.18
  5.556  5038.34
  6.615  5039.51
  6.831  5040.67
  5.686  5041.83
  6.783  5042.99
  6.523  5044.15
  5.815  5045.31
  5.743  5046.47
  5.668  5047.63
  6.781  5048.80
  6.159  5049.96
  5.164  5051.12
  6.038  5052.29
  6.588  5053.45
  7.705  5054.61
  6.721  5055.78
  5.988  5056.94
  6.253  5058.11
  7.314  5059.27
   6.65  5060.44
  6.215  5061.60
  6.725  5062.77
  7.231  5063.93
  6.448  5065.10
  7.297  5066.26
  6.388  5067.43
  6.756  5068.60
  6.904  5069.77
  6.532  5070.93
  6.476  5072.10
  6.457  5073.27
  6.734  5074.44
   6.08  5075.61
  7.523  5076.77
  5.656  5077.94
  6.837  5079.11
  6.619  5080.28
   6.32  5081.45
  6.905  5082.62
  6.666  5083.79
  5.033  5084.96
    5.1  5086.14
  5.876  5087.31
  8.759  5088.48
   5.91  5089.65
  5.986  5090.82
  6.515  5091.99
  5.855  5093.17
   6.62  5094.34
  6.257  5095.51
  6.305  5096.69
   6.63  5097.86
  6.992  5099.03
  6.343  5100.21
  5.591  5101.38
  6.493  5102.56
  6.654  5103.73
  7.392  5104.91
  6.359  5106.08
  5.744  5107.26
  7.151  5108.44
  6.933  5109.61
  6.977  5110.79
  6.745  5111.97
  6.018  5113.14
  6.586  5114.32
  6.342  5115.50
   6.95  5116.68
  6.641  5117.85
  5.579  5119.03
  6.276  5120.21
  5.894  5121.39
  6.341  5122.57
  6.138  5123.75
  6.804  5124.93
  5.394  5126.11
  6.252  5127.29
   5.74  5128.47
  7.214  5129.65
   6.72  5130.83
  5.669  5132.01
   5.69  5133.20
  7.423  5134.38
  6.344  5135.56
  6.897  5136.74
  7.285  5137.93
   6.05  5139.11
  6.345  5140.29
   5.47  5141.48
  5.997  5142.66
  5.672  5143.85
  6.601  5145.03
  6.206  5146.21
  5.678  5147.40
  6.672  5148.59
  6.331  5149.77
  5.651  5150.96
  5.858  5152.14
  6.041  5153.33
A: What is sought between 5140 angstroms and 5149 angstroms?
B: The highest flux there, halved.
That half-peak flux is 3.34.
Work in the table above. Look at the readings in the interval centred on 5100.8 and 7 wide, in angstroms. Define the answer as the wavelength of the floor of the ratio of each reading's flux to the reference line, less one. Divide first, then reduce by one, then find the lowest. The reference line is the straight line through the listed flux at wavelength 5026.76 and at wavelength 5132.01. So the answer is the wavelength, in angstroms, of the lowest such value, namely 5101.38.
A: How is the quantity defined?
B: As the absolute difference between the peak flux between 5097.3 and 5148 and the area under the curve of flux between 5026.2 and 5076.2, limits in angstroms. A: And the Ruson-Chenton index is 318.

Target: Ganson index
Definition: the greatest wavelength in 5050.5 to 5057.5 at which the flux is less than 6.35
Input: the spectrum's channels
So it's 5056.94 angstroms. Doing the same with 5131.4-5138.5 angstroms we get 5135.56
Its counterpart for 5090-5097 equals 5096.69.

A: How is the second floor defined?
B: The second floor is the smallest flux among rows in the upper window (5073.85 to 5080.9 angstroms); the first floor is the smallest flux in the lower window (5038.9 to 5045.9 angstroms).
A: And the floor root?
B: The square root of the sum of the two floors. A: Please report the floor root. 3.37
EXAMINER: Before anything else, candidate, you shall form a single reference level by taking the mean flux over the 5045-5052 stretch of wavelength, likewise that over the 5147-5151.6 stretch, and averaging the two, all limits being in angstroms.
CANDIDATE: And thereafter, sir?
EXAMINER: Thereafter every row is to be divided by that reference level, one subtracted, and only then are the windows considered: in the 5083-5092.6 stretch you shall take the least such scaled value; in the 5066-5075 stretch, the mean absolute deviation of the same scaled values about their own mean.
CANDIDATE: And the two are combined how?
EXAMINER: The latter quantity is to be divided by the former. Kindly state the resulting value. -0.24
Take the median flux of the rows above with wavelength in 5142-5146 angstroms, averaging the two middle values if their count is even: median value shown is 6.0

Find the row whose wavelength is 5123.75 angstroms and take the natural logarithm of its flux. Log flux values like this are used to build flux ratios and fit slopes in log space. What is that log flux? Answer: 1.81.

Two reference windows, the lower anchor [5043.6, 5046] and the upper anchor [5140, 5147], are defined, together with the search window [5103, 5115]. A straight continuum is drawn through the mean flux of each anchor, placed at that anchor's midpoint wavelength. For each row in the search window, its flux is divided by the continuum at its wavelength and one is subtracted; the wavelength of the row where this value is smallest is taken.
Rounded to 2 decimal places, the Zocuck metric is 5107.26 angstroms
